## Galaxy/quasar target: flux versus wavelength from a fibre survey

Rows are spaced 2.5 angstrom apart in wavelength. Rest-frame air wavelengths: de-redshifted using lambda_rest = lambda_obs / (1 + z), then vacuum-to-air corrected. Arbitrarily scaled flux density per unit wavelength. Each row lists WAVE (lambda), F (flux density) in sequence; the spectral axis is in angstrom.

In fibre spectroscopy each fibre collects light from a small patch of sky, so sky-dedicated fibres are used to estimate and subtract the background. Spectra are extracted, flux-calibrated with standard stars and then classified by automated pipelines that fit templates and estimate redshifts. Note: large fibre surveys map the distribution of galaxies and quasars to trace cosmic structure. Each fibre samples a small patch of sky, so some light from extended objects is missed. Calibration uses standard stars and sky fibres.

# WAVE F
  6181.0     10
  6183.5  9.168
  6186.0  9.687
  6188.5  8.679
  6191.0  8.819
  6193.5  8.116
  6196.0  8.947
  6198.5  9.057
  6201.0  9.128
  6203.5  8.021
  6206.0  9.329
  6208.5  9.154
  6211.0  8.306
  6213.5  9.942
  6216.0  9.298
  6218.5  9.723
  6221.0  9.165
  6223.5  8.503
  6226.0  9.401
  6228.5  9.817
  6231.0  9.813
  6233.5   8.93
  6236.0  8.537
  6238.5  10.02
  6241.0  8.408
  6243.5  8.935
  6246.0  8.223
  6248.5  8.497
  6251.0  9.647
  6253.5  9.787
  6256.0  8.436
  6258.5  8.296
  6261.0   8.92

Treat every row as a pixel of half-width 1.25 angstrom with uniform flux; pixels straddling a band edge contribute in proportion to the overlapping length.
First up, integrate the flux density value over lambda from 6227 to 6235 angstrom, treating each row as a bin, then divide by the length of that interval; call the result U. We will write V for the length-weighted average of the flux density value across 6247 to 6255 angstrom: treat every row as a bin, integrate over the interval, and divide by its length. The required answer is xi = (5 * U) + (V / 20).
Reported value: 47.9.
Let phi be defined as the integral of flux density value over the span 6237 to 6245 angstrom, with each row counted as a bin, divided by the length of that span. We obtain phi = 9.1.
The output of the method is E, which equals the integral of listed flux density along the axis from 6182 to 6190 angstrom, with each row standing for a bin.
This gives 74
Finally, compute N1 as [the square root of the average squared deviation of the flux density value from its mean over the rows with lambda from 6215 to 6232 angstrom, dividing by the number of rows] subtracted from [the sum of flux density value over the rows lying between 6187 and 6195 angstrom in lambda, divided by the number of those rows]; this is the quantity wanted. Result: 8.1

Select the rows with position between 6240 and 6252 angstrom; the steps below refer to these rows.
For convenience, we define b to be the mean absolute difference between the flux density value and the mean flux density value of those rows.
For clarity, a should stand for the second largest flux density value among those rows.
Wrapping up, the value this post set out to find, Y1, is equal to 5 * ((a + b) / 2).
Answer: 23.4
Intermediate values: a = 8.935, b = 0.44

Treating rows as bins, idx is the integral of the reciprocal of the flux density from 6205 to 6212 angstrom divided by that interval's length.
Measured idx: 0.112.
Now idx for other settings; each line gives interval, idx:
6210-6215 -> 0.110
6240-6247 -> 0.117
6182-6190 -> 0.109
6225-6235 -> 0.106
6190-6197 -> 0.116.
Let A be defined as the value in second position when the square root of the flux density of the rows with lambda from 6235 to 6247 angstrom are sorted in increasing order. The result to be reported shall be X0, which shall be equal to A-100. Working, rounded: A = 2.90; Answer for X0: -97.10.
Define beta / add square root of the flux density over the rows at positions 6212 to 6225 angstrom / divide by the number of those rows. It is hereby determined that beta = 3.05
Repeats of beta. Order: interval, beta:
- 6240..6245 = 2.94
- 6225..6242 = 3.04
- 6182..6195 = 2.98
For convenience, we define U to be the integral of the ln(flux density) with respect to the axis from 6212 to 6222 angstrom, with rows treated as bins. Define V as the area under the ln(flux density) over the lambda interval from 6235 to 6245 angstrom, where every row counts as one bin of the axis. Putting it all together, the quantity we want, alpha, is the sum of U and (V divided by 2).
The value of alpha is 33.5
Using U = 22.5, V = 21.9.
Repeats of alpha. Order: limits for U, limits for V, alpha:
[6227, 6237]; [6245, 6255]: 33.3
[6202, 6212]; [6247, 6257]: 32.7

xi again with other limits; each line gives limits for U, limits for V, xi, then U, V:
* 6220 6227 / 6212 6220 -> 45.5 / 9.0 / 9.60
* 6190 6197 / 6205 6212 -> 43.5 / 8.6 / 8.94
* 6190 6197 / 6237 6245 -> 43.5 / 8.6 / 9.07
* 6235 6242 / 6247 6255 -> 45.6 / 9.0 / 9.25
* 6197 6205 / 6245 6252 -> 44.2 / 8.8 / 8.78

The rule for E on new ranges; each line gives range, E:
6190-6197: 60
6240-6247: 60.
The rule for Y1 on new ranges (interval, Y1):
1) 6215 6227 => 24.3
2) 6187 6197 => 22.7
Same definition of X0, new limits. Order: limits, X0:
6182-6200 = -97.05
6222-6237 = -97.08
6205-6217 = -96.97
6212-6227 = -96.97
